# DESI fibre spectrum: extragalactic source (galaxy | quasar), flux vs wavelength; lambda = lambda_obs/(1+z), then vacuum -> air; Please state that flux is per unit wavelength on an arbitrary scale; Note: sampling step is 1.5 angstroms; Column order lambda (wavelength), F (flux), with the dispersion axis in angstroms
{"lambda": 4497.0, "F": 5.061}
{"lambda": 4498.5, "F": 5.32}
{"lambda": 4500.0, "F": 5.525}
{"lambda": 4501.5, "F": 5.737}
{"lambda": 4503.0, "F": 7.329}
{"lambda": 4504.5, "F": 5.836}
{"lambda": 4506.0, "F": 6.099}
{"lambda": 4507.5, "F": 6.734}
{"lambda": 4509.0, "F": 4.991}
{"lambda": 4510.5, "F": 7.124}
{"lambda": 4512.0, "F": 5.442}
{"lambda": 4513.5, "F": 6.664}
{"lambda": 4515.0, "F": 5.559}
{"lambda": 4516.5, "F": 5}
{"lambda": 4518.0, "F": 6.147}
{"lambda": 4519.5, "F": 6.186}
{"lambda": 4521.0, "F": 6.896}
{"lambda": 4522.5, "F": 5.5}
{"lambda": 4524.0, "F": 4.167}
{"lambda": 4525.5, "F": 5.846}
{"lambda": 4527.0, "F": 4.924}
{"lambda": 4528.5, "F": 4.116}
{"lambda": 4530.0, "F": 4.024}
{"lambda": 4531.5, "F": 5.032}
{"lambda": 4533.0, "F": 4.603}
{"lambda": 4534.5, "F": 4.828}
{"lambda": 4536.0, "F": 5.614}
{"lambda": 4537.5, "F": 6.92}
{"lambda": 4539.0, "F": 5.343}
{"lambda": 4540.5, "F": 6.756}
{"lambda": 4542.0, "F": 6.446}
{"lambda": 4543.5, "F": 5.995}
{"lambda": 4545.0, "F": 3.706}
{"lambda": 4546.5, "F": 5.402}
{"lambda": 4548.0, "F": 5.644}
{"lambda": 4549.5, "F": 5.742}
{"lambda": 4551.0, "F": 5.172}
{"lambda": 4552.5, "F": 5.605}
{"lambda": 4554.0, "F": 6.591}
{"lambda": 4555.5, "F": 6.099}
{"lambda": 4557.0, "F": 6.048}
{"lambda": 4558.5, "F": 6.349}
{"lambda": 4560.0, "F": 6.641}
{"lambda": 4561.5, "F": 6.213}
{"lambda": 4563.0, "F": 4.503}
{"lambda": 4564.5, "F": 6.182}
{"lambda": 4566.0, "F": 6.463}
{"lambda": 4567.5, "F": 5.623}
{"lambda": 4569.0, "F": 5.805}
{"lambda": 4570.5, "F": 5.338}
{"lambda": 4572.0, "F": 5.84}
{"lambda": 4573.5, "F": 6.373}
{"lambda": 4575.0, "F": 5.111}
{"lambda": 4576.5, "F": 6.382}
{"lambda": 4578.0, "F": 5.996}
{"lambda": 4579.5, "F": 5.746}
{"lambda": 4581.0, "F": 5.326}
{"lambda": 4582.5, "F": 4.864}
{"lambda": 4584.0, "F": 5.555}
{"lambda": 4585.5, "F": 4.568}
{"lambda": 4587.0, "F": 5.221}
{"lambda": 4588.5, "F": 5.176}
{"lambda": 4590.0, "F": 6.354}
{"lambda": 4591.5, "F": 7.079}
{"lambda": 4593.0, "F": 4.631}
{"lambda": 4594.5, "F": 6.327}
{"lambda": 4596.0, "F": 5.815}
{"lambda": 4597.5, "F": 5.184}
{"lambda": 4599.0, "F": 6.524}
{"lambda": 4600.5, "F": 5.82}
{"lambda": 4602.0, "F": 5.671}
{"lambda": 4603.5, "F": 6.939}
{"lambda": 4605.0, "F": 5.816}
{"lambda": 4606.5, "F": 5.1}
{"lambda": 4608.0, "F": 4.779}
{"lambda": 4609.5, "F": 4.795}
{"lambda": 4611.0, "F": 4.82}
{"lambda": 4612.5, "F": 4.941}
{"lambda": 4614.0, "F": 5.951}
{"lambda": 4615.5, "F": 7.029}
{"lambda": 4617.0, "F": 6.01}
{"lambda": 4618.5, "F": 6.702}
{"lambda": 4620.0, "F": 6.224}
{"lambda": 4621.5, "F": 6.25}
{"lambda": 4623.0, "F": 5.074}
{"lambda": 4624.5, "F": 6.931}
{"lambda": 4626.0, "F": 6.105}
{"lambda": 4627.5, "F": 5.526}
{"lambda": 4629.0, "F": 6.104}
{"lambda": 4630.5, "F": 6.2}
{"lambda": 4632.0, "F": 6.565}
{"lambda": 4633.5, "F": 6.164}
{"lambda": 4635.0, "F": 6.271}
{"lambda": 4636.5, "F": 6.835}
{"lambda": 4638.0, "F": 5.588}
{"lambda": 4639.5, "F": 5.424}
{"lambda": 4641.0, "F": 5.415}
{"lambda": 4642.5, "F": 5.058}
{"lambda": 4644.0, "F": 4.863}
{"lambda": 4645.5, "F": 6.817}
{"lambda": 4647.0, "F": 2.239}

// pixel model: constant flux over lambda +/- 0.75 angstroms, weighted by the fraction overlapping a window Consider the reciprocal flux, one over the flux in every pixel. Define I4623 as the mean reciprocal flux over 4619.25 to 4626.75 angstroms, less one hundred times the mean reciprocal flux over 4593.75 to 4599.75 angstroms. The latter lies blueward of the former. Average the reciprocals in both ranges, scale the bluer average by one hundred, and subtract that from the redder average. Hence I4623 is -16.7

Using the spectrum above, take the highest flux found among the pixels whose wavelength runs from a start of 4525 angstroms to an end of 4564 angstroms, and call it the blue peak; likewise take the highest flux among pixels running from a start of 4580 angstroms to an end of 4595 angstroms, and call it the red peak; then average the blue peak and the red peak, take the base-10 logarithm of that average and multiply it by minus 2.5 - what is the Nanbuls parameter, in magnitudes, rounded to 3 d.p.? -2.113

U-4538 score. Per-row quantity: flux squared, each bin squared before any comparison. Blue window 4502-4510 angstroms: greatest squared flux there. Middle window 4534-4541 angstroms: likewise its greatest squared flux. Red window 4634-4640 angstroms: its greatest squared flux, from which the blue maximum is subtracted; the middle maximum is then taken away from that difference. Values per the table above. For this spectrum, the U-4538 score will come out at -55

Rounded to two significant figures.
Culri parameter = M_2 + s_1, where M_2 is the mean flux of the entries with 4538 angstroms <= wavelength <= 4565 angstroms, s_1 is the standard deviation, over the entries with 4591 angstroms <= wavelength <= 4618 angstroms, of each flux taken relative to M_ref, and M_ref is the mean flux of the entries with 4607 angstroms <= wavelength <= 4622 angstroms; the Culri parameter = 6.6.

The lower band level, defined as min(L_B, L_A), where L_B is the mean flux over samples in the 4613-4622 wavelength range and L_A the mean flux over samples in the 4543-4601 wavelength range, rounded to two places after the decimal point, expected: 5.72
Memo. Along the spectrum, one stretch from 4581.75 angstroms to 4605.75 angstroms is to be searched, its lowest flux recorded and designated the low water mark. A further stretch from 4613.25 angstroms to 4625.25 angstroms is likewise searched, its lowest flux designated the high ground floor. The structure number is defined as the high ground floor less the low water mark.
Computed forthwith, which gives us 0.5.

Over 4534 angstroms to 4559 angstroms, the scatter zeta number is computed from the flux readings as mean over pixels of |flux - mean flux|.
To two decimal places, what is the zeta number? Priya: 0.58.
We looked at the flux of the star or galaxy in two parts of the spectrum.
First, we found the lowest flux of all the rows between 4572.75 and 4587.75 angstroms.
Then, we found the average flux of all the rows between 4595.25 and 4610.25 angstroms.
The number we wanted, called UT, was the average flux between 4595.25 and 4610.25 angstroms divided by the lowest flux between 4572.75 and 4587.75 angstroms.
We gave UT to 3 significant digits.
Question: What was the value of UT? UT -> 1.24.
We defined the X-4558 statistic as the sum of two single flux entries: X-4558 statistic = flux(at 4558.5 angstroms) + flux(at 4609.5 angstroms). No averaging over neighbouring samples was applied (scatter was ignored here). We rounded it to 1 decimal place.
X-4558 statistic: 11.1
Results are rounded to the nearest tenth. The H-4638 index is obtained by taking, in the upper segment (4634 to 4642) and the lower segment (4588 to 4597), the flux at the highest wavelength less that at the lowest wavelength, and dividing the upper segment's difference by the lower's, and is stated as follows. -1.3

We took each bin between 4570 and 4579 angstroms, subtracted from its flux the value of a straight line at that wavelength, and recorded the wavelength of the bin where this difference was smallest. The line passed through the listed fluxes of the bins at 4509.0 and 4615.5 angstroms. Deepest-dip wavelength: 4575.0 angstroms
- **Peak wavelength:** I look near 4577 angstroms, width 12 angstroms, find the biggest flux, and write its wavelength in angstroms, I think 4576.5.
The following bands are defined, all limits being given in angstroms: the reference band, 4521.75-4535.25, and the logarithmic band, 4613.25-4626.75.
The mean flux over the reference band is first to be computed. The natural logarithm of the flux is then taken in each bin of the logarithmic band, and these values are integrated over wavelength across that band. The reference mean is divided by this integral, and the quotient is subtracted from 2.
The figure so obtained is 1.81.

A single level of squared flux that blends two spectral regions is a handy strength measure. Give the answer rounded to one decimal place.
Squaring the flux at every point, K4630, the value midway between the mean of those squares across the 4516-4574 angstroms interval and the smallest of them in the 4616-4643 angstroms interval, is 29.0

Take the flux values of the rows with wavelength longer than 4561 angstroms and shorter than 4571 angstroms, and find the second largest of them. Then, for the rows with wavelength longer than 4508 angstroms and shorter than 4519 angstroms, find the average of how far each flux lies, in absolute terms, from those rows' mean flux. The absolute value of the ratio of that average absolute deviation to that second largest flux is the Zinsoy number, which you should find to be 0.110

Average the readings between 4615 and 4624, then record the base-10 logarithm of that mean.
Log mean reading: 0.793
